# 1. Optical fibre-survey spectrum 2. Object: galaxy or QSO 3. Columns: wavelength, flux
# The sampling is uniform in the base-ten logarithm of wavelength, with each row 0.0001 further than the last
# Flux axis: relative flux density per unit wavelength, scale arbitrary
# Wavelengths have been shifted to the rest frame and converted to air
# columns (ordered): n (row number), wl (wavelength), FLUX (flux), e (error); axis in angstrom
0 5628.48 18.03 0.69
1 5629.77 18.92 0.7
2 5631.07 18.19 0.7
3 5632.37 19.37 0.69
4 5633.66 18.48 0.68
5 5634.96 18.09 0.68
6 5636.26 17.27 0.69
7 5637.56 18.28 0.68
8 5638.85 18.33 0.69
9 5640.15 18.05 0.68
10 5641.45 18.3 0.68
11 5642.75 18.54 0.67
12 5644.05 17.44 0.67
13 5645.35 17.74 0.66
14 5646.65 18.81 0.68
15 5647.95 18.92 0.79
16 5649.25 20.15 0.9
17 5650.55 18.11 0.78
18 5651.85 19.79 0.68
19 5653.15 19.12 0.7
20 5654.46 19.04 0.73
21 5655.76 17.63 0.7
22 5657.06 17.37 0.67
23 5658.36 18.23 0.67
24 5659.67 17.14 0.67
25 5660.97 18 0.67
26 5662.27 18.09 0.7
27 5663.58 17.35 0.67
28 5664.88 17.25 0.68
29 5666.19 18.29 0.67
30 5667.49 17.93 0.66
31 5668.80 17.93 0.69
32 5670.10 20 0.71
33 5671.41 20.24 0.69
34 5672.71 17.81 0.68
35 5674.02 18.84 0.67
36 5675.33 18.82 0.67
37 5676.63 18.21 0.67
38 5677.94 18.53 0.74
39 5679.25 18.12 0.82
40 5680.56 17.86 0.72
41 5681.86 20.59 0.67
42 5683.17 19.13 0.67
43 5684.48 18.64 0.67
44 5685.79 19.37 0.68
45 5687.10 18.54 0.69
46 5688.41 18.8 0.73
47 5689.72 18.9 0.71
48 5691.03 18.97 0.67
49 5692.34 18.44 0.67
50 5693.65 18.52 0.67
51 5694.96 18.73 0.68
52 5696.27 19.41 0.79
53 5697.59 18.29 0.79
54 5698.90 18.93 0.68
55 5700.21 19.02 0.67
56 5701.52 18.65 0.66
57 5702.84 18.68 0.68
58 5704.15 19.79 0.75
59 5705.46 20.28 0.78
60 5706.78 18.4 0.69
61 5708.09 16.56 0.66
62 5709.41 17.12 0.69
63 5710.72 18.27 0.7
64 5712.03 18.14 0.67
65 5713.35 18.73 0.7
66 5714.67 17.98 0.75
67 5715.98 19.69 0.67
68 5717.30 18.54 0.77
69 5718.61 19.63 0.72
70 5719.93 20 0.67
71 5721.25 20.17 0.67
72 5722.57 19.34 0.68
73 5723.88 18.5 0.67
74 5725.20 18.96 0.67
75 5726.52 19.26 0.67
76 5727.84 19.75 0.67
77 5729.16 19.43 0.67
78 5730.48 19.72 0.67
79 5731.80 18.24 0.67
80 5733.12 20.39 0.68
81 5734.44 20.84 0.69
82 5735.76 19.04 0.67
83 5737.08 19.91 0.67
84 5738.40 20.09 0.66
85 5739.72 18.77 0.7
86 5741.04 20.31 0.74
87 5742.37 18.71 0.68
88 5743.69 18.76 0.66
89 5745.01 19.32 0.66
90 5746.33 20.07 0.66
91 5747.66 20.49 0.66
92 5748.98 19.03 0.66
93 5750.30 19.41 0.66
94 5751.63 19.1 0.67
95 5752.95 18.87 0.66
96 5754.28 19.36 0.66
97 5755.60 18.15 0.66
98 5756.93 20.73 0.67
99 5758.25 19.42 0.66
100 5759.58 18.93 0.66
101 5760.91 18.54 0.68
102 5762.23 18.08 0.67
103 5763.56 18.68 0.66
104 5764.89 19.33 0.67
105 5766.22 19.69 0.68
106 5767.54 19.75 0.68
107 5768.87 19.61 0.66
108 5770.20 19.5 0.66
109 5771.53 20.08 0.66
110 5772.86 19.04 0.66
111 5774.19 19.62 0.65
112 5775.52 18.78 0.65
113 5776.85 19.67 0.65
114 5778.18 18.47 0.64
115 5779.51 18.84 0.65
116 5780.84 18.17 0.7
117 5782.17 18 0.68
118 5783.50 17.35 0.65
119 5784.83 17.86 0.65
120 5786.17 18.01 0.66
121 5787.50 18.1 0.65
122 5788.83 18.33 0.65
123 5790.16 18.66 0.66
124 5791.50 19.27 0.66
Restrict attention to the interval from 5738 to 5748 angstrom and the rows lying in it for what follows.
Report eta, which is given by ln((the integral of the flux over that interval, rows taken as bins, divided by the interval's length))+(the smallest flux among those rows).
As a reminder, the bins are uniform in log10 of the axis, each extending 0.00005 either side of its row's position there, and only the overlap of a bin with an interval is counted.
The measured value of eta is 21.68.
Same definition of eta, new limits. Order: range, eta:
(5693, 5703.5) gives 21.22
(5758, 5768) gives 21.03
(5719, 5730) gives 21.47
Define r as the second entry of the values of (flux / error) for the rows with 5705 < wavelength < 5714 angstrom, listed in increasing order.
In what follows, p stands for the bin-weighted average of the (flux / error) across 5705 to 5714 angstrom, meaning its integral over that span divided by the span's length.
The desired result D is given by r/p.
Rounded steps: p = 26.1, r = 25.1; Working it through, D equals 0.963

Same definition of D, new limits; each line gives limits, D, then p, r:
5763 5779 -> 0.984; 29.3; 28.8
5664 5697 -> 0.910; 27.0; 24.6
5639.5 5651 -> 0.902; 25.7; 23.2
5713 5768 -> 0.842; 28.6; 24.1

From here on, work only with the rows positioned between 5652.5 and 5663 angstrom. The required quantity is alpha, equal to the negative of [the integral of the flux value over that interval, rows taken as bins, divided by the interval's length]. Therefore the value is -18.1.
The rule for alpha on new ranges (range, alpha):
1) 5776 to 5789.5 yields -18.3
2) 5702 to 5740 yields -19.1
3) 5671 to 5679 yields -18.7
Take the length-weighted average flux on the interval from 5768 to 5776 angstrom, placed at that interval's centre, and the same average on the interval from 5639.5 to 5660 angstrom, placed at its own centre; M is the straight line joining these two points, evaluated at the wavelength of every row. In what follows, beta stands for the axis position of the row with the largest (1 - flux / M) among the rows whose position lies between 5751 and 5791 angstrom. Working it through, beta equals 5783.50 angstrom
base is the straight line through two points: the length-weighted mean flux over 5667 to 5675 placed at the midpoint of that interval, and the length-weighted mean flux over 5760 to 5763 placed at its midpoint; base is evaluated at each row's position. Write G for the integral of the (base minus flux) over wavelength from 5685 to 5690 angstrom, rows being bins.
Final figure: -0.9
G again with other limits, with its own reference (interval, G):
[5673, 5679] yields 1.5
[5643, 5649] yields 3.2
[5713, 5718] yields -0.8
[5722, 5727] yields -2.3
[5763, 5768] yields -5.0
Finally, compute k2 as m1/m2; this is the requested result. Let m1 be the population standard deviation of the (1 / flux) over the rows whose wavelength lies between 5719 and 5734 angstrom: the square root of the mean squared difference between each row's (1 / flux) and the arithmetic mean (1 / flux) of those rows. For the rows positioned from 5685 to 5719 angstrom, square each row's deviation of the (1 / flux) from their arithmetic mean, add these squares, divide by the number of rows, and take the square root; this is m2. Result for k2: 0.8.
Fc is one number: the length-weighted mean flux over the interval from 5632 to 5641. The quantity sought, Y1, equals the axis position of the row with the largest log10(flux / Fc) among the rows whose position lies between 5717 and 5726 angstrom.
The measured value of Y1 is 5721.25 angstrom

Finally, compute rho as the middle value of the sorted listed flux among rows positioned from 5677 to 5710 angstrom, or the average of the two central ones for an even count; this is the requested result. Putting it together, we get 18.7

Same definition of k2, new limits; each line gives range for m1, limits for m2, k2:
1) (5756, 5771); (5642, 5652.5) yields 0.7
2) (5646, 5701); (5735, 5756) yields 1.3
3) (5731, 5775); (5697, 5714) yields 0.7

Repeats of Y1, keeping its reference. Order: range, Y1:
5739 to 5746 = 5741.04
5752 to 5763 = 5756.93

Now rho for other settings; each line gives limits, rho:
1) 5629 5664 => 18.2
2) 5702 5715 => 18.3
